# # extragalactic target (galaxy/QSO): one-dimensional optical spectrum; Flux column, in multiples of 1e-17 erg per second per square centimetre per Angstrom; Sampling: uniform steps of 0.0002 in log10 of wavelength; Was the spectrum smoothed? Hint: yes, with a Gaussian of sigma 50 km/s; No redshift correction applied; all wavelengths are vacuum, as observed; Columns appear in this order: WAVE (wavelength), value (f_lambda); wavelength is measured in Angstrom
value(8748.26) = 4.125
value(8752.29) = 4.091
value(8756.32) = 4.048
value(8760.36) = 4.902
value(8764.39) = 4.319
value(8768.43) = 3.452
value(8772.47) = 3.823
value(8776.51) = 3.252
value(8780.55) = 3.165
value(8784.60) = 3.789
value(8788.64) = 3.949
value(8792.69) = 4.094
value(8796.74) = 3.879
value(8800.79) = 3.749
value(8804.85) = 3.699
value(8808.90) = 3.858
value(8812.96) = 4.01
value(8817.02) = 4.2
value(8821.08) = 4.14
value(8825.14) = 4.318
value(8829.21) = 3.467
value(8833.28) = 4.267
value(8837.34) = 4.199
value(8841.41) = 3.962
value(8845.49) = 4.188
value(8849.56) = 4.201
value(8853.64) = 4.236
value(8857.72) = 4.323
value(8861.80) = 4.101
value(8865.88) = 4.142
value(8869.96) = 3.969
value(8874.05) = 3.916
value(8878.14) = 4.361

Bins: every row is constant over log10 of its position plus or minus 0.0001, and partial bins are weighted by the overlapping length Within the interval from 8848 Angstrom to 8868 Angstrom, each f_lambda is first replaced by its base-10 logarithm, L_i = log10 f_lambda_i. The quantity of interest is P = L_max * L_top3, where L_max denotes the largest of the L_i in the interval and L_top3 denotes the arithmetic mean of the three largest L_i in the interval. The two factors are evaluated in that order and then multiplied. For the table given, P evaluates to 0.400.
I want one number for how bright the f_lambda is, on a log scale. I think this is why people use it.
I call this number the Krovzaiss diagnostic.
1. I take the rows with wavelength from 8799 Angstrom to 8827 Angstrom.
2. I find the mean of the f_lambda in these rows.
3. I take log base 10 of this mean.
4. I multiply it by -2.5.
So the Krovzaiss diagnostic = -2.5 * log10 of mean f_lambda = -1.50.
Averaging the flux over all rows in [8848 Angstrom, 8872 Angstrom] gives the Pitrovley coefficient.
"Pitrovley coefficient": 4.2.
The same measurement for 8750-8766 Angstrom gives 4.3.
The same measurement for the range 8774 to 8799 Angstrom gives 3.7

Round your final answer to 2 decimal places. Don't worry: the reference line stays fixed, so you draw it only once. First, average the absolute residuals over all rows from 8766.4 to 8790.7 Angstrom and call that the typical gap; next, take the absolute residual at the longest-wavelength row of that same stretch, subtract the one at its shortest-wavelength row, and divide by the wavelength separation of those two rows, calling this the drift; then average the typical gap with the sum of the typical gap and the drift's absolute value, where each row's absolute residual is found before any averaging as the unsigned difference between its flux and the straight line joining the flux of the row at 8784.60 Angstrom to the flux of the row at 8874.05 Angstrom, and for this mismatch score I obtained 0.28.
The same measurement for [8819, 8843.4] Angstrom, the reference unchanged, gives 0.34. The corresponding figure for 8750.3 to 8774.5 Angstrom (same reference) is 0.46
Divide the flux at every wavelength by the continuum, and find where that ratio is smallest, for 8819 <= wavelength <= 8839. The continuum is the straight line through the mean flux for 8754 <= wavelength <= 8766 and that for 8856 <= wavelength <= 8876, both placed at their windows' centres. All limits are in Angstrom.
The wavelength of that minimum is 8829.21 Angstrom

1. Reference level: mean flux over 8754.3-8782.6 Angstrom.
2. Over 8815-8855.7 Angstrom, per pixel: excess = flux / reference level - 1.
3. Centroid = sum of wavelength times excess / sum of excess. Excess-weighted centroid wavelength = 8836.5 Angstrom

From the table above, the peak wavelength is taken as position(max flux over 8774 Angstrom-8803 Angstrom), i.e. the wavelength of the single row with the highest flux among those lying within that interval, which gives 8792.69 Angstrom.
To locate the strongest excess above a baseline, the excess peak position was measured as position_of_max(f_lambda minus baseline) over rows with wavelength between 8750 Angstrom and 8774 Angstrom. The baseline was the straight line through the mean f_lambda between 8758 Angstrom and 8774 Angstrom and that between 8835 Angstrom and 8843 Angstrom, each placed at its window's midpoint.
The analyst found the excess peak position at 8760.36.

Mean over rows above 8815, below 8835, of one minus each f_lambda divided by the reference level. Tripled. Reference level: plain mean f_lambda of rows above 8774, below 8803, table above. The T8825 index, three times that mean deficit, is -0.31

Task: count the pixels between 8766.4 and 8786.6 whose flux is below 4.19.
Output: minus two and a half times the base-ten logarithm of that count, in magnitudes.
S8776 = -1.75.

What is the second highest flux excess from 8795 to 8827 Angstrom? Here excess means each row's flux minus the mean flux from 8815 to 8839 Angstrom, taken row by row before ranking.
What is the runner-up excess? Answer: 0.10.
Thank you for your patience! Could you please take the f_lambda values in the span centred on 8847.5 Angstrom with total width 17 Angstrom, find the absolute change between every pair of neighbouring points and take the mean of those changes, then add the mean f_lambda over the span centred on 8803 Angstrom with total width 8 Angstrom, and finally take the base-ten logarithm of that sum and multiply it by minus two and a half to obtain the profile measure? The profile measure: -1.45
